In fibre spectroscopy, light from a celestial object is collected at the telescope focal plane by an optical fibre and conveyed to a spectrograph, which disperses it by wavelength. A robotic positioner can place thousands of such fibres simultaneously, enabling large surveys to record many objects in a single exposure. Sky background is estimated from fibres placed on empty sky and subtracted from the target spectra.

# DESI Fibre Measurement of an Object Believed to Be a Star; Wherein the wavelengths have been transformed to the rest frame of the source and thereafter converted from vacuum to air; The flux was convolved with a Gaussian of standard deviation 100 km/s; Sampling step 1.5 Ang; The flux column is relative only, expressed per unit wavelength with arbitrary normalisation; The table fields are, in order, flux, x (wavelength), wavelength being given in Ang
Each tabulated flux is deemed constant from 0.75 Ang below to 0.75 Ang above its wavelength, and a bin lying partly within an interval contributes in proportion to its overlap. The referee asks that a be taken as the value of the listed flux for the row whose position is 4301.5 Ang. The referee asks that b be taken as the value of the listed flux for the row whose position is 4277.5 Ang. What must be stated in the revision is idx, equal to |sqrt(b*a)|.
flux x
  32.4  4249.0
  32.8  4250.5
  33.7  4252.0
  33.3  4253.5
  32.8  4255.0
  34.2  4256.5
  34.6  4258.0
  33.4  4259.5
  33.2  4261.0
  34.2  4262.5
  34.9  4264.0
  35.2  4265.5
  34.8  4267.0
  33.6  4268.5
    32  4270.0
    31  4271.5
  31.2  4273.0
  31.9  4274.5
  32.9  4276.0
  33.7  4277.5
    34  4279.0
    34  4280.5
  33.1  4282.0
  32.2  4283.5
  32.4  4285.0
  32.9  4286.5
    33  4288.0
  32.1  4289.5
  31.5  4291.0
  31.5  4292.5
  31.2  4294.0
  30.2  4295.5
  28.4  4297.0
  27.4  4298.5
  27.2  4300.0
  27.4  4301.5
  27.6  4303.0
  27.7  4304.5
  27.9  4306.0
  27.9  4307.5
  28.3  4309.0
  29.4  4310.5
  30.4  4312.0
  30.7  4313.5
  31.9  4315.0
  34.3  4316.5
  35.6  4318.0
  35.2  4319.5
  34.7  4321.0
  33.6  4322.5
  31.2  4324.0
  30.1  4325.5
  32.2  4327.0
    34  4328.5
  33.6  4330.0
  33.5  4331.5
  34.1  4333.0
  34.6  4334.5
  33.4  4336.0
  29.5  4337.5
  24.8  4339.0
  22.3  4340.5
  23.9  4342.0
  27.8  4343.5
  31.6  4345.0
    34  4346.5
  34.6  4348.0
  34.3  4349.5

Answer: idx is 30.4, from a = 27.4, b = 33.7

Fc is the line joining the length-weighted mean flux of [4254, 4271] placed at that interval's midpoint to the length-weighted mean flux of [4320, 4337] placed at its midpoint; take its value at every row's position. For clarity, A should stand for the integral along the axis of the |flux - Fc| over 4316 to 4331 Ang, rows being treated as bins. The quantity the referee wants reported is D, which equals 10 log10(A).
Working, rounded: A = 22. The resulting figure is 13.3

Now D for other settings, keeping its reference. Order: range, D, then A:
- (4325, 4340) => 15.1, 32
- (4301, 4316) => 18.2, 65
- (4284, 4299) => 15.6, 36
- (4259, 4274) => 12.7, 19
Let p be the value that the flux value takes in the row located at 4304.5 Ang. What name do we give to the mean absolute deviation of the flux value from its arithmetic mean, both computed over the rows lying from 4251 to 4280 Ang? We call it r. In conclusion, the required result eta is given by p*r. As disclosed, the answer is 26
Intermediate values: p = 27.7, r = 0.9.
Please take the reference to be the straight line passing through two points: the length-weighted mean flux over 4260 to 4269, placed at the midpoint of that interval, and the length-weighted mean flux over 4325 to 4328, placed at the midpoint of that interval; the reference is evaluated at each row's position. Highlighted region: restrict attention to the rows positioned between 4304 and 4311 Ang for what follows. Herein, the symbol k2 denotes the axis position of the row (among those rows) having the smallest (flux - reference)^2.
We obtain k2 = 4310.5 Ang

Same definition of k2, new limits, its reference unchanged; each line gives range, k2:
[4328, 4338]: 4337.5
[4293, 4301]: 4294.0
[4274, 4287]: 4277.5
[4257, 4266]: 4258.0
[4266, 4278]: 4277.5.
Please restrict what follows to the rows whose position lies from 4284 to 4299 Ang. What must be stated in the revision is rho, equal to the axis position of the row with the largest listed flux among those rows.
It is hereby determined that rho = 4288.0 Ang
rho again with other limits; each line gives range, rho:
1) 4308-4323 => 4318.0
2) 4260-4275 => 4265.5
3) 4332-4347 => 4334.5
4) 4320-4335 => 4321.0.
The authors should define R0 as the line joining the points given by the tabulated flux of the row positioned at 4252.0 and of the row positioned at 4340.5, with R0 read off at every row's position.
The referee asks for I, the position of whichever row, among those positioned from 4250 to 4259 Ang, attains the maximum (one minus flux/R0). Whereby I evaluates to 4250.5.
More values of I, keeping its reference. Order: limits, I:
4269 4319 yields 4300.0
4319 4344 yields 4340.5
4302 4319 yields 4303.0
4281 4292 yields 4283.5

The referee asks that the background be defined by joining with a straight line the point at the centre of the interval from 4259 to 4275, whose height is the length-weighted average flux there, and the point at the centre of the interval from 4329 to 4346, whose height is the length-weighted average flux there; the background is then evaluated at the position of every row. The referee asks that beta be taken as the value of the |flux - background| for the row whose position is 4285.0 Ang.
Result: 0.0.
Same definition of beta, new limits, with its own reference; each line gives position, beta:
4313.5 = 0.4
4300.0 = 4.5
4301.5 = 4.3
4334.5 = 4.4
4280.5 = 1.4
